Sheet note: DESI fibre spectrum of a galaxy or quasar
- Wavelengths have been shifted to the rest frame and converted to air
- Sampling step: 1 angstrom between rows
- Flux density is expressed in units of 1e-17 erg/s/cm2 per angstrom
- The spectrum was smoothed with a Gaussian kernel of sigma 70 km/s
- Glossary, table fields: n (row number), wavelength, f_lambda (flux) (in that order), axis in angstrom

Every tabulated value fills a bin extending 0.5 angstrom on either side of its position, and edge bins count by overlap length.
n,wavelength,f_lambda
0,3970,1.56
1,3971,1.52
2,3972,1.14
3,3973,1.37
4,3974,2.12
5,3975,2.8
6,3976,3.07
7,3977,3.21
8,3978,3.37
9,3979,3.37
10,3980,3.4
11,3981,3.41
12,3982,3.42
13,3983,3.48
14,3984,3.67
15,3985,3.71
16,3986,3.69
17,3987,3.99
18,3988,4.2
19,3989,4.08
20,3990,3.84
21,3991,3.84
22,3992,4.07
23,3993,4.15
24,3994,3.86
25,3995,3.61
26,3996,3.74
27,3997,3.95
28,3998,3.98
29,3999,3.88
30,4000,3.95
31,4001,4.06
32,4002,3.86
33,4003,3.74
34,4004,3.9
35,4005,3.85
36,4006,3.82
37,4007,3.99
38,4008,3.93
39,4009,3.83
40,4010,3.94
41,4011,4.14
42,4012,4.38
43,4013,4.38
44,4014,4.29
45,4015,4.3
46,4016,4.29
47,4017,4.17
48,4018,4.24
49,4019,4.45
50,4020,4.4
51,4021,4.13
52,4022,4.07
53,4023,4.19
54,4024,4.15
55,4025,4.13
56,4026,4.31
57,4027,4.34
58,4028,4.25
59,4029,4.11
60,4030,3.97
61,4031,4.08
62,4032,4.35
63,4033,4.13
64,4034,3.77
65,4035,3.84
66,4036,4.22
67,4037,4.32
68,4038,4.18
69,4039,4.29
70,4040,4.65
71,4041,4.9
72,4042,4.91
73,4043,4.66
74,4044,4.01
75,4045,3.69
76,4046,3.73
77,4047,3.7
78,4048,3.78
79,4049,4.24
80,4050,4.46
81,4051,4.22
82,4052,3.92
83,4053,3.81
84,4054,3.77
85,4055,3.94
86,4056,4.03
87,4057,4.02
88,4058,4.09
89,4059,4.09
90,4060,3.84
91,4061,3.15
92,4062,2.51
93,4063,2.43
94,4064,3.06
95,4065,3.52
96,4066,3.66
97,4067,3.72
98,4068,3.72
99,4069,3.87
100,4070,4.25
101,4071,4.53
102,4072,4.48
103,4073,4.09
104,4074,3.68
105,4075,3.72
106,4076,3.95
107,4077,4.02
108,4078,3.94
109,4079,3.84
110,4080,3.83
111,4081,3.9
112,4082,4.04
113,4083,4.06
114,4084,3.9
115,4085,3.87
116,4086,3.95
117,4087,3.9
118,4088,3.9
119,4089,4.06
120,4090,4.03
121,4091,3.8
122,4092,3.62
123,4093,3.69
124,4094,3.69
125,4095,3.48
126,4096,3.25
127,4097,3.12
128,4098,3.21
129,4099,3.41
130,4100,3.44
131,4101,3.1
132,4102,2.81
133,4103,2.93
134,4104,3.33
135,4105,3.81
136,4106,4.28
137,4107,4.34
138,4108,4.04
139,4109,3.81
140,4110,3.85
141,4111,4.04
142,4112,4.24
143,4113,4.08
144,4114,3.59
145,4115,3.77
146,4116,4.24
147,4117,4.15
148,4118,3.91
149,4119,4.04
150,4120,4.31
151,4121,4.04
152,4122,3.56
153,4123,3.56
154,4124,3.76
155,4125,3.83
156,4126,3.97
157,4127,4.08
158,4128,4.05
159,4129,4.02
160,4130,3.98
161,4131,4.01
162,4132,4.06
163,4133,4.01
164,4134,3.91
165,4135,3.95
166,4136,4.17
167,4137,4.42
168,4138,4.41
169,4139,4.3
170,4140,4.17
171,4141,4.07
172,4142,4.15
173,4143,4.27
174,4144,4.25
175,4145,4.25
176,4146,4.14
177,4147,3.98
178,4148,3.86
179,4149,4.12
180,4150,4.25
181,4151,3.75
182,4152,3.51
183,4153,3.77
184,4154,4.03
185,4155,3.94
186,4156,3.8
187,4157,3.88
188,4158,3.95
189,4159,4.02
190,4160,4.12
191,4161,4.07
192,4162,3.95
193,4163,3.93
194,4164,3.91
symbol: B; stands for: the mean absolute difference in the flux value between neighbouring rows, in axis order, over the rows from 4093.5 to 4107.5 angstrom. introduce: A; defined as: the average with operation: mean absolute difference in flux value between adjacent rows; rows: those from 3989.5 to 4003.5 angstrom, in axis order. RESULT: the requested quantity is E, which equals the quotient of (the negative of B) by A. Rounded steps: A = 0.140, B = 0.23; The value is -1.7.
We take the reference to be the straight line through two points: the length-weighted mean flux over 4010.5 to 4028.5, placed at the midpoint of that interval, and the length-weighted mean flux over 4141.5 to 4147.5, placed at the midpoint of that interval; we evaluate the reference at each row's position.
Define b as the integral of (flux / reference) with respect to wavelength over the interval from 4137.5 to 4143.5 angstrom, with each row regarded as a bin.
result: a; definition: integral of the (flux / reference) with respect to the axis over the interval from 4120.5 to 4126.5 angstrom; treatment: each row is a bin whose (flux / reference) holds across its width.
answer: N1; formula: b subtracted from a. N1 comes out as -1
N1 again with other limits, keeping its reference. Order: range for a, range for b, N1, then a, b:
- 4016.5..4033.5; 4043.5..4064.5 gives -2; 17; 19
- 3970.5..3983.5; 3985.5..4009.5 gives -14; 8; 22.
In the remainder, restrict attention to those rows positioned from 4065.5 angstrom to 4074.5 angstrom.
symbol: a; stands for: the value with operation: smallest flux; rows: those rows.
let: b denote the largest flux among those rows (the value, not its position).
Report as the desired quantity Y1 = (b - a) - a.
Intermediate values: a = 3.66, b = 4.53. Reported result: -2.79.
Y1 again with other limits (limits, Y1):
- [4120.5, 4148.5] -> -2.70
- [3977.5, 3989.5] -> -2.54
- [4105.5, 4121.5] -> -2.84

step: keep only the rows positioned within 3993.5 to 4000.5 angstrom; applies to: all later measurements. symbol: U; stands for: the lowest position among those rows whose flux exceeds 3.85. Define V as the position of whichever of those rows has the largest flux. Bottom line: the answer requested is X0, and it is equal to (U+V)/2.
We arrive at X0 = 3996.0 angstrom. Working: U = 3994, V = 3998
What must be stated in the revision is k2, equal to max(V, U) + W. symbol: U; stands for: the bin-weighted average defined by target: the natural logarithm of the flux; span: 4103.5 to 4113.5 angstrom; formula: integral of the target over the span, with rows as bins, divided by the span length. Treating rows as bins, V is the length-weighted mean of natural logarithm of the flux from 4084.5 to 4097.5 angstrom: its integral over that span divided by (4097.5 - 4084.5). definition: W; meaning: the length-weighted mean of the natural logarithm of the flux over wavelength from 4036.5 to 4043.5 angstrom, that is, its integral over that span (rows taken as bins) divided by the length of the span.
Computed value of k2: 2.89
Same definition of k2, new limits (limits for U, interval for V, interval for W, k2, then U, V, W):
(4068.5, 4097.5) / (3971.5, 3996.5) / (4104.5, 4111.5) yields 2.74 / 1.35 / 1.18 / 1.39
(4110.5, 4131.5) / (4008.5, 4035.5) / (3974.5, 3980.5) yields 2.59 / 1.38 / 1.43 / 1.16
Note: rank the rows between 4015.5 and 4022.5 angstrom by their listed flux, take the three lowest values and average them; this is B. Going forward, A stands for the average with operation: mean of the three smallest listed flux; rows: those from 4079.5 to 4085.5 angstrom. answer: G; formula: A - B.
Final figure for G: -0.3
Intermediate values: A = 3.9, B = 4.12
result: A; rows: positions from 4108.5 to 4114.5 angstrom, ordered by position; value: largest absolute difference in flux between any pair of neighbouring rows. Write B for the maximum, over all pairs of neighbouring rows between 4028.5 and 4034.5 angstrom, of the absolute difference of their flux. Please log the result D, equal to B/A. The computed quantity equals 0.7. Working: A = 0.5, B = 0.36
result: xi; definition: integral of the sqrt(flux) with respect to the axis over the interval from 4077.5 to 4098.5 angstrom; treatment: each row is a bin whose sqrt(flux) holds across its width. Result 40.7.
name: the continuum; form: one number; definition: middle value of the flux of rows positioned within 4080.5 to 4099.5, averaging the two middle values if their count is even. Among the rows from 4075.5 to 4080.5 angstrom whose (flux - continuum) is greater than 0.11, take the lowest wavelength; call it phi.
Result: 4077 angstrom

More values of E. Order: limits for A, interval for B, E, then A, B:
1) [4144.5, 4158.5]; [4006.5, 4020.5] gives -0.5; 0.186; 0.10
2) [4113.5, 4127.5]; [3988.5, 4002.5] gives -0.7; 0.204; 0.15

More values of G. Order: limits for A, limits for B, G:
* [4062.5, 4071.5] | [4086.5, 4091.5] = -0.9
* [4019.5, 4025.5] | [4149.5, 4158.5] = 0.4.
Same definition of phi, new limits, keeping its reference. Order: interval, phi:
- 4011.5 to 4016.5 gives 4012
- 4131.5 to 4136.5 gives 4132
